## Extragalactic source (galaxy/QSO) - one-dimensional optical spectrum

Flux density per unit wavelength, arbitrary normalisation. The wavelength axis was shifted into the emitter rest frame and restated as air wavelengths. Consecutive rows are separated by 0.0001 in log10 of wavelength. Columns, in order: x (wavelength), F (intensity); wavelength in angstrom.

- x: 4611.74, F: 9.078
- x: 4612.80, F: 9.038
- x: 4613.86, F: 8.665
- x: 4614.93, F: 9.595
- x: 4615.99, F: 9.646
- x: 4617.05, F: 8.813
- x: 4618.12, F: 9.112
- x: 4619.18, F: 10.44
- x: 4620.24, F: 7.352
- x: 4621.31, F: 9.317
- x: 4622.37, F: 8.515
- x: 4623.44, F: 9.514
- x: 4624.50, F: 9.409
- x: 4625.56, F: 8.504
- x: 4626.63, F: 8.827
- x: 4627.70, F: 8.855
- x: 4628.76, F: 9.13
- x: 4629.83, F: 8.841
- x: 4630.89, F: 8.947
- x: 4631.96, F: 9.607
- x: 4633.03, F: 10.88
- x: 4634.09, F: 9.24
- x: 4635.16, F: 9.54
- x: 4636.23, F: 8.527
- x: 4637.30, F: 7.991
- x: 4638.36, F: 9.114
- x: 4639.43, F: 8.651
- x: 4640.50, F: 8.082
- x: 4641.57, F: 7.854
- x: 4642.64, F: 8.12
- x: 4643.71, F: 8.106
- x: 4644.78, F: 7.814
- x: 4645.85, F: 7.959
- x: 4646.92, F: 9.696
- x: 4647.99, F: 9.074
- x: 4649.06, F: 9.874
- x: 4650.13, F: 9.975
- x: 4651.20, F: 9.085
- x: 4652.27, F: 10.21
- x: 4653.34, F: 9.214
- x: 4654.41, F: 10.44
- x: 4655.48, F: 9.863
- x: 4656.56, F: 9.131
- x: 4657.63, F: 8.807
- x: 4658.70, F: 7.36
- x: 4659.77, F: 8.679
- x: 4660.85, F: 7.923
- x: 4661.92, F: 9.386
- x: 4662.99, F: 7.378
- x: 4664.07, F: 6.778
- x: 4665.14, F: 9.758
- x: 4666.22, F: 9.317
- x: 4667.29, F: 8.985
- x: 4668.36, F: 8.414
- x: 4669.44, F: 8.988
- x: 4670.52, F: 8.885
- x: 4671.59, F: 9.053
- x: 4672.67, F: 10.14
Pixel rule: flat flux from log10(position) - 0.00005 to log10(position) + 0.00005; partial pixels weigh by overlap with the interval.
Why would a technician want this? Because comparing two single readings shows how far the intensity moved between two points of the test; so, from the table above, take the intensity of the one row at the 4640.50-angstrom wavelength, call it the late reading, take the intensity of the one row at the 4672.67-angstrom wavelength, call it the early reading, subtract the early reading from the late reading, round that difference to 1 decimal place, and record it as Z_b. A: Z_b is -2.1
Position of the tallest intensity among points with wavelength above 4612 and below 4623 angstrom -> 4619.18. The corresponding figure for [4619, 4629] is 4619.18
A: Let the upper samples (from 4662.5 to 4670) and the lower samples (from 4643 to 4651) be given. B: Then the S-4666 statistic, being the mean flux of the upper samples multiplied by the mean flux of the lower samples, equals 76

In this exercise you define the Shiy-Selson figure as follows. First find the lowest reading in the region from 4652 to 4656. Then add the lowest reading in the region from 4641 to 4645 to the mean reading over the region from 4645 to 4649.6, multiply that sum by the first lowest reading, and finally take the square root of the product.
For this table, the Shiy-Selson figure 12.5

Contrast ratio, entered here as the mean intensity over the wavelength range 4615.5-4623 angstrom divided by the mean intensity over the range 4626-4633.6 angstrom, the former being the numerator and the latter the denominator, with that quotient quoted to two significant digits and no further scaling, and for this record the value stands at 0.97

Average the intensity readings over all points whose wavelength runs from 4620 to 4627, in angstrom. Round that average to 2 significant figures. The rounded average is 8.8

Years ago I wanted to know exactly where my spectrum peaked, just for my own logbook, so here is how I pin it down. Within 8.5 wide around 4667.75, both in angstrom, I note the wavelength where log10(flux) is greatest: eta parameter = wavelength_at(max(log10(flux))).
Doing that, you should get 4665.14 angstrom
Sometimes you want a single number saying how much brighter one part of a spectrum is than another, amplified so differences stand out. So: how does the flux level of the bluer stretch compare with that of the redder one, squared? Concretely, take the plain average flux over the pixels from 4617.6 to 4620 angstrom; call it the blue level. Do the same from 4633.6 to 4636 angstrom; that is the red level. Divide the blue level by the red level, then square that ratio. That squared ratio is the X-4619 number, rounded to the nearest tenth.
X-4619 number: 1.1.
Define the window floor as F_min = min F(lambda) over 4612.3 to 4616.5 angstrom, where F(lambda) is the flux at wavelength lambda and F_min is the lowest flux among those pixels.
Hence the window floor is 8.665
